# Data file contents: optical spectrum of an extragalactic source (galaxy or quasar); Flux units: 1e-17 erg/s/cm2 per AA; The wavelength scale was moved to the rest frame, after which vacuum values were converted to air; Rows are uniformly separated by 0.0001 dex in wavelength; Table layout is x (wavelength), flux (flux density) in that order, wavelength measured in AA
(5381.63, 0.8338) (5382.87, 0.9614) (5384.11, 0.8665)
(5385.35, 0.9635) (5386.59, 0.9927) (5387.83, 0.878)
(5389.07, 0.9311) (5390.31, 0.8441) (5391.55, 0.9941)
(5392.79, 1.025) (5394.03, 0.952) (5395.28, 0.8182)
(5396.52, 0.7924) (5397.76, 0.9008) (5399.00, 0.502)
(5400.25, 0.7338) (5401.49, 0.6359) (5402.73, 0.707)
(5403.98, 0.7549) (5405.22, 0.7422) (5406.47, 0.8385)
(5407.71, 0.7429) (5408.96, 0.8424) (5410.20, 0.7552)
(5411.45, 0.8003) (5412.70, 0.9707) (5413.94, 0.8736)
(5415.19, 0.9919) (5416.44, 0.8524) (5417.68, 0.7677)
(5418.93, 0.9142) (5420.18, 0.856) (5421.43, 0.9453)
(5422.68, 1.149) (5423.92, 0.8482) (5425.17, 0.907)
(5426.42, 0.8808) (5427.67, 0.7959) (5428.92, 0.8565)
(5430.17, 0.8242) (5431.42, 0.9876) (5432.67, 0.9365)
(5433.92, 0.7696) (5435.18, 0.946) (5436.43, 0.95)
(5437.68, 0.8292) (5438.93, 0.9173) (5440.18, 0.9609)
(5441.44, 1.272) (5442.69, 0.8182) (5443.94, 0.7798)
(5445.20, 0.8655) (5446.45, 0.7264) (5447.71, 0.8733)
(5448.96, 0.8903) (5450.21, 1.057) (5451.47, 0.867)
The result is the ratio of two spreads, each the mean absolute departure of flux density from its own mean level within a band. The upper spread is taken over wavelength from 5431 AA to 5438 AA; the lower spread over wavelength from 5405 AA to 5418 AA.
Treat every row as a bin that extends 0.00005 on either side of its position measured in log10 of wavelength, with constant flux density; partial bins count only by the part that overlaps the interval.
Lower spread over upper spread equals 0.96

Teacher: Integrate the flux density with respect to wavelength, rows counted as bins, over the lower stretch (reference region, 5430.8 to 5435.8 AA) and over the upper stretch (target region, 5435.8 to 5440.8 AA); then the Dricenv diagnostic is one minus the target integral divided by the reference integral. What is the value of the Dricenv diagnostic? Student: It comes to -0.01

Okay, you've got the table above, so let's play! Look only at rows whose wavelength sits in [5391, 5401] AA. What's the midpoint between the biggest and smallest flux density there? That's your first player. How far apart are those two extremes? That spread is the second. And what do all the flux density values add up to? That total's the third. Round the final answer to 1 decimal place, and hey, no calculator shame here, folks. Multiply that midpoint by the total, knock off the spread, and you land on 4.6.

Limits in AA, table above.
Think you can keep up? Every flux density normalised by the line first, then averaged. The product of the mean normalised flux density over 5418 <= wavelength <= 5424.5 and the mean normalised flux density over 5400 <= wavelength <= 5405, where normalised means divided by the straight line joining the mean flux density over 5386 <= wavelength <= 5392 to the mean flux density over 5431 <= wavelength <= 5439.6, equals 0.79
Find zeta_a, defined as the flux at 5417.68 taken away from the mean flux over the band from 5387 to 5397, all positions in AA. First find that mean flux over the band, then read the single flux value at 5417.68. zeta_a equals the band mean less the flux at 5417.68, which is 0.14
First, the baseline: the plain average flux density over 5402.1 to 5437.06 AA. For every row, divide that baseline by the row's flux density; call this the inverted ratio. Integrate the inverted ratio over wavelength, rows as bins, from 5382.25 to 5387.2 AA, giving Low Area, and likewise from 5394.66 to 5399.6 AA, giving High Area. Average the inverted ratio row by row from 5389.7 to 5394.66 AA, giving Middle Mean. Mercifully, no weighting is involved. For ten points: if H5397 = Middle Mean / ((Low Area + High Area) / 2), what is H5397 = 0.173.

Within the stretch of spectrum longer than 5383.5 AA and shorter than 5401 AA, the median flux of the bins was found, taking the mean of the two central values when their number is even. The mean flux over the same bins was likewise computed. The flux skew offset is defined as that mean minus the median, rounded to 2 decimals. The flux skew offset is -0.02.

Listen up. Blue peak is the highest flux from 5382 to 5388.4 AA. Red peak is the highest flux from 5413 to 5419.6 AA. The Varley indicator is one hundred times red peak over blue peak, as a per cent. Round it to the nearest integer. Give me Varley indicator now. 100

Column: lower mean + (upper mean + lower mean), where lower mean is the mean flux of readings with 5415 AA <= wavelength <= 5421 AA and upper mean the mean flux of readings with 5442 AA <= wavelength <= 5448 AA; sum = 2.6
